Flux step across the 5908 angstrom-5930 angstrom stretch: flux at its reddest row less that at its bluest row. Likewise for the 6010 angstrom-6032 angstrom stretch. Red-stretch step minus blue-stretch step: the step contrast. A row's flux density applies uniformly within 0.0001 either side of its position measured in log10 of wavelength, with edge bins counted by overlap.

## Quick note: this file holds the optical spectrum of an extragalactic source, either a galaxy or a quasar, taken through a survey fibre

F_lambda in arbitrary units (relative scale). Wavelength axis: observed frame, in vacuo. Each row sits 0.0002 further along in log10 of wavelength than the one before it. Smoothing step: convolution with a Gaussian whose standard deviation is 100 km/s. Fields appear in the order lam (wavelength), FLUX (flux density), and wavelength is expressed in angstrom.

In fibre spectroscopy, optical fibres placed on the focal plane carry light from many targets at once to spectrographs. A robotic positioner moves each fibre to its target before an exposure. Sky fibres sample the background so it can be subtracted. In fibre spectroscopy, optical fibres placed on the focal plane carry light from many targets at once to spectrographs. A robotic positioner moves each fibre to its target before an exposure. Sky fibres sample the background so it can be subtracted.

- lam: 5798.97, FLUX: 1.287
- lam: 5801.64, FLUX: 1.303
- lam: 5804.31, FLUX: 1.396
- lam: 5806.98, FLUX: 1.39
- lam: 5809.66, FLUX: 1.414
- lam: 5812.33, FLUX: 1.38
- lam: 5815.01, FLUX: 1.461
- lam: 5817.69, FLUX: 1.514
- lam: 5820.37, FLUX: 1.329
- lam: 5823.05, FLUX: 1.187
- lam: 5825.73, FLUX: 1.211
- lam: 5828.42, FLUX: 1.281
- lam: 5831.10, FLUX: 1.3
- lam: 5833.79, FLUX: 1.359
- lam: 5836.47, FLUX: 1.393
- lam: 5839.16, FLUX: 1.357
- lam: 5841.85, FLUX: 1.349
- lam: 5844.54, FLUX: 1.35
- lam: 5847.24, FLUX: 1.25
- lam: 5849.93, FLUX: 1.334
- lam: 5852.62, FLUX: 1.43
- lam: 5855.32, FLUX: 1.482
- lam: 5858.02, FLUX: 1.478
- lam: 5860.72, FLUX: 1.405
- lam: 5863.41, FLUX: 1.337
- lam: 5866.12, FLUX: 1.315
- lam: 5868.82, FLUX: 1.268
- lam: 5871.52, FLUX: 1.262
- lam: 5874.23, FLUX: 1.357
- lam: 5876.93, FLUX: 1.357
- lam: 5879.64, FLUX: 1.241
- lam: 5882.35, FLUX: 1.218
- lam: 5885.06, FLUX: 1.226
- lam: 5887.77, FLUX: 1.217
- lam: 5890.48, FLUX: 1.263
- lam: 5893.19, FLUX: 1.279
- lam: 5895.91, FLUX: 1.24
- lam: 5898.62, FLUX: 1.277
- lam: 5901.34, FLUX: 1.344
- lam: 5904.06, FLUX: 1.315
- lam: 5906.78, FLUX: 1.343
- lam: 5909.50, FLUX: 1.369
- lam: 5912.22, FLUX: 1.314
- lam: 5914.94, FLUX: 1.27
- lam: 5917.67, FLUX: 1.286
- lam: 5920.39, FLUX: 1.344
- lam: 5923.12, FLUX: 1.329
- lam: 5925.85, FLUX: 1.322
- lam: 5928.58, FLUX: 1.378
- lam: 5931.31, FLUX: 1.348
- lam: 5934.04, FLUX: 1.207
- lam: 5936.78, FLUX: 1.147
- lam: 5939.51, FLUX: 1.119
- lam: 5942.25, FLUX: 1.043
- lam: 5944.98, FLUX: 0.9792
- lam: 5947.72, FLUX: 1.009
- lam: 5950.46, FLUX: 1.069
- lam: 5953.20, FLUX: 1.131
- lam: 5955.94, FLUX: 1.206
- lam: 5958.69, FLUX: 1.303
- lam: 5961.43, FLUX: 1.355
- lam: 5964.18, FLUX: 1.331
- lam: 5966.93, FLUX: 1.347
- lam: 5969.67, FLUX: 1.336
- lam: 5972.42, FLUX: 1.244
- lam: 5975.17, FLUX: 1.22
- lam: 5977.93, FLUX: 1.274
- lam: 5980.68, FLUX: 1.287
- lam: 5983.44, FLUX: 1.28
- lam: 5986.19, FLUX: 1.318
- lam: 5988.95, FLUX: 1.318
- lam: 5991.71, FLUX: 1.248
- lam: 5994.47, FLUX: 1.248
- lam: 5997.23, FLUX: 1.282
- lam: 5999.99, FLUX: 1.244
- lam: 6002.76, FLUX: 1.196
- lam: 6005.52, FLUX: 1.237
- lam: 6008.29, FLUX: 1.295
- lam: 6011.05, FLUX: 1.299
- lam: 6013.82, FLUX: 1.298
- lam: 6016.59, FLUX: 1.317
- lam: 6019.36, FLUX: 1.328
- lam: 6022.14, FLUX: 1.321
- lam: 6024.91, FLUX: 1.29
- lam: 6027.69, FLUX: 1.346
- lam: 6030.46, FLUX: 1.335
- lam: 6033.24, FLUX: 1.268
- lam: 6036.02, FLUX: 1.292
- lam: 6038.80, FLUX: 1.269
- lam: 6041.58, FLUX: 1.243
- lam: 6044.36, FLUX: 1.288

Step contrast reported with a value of 0.03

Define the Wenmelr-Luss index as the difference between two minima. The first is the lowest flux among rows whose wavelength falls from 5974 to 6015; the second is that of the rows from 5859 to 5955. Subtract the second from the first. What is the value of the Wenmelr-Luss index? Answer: 0.22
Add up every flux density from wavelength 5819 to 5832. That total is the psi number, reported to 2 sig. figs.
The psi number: 6.3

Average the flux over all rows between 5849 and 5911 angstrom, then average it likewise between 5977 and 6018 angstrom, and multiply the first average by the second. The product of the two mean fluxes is 1.68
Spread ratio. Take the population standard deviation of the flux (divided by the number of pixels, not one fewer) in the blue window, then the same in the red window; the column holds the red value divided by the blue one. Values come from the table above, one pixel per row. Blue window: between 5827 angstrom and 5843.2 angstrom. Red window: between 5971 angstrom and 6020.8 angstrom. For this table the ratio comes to 1.0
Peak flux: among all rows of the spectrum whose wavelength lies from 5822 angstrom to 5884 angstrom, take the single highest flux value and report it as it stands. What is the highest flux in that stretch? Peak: 1.482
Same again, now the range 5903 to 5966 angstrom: 1.378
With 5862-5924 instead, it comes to 1.369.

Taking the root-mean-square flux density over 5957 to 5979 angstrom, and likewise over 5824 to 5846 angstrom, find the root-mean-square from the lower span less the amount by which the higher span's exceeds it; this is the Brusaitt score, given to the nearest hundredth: 1.35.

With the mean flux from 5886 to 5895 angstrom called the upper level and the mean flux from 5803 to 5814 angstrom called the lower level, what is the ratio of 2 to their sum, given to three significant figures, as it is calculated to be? 0.755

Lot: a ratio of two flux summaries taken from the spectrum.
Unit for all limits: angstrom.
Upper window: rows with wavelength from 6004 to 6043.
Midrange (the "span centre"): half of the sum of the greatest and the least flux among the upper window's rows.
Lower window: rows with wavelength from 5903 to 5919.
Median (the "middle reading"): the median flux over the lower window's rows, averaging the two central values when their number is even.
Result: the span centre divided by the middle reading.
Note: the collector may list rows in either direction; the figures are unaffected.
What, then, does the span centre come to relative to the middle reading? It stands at 0.98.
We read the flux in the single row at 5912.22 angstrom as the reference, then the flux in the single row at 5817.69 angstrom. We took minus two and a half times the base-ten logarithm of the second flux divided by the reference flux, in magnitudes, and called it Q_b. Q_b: -0.15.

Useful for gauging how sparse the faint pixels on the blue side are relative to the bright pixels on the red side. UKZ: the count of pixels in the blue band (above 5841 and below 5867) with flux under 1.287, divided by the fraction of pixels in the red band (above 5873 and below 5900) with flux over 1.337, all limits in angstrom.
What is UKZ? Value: 5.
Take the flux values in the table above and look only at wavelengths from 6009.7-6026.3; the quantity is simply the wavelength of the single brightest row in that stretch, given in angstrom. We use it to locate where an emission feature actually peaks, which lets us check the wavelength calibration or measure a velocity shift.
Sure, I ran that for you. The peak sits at 6019.36 angstrom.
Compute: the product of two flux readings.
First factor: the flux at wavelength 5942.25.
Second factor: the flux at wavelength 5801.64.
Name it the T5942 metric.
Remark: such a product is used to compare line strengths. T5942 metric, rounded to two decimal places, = 1.36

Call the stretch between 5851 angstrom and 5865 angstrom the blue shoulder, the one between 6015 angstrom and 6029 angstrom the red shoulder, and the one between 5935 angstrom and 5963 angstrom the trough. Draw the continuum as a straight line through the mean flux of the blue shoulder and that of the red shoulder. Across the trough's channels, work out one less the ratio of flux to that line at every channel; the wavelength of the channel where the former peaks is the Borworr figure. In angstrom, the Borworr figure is 5944.98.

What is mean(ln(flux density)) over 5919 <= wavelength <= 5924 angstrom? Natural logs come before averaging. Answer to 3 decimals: 0.290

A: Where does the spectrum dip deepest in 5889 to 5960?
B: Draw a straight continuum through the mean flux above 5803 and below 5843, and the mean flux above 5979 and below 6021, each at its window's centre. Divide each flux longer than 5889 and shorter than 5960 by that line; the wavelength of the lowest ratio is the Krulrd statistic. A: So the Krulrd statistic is 5944.98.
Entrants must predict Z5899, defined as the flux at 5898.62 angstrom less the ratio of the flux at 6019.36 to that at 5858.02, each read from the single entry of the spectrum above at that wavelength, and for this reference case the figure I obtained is 0.378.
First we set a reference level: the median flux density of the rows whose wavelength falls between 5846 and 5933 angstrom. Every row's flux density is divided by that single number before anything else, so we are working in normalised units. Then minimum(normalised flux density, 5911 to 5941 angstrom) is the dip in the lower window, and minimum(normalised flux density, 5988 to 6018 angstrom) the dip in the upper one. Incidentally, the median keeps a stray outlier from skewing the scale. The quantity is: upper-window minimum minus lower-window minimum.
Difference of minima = 0.06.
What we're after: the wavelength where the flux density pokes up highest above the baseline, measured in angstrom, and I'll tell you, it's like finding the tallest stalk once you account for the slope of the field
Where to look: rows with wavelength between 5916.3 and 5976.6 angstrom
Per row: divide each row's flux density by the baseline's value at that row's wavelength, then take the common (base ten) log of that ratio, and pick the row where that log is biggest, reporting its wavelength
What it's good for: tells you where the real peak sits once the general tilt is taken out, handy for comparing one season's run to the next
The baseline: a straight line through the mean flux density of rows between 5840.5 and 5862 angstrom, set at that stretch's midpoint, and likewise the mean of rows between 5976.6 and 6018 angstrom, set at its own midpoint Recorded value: 5961.43 angstrom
